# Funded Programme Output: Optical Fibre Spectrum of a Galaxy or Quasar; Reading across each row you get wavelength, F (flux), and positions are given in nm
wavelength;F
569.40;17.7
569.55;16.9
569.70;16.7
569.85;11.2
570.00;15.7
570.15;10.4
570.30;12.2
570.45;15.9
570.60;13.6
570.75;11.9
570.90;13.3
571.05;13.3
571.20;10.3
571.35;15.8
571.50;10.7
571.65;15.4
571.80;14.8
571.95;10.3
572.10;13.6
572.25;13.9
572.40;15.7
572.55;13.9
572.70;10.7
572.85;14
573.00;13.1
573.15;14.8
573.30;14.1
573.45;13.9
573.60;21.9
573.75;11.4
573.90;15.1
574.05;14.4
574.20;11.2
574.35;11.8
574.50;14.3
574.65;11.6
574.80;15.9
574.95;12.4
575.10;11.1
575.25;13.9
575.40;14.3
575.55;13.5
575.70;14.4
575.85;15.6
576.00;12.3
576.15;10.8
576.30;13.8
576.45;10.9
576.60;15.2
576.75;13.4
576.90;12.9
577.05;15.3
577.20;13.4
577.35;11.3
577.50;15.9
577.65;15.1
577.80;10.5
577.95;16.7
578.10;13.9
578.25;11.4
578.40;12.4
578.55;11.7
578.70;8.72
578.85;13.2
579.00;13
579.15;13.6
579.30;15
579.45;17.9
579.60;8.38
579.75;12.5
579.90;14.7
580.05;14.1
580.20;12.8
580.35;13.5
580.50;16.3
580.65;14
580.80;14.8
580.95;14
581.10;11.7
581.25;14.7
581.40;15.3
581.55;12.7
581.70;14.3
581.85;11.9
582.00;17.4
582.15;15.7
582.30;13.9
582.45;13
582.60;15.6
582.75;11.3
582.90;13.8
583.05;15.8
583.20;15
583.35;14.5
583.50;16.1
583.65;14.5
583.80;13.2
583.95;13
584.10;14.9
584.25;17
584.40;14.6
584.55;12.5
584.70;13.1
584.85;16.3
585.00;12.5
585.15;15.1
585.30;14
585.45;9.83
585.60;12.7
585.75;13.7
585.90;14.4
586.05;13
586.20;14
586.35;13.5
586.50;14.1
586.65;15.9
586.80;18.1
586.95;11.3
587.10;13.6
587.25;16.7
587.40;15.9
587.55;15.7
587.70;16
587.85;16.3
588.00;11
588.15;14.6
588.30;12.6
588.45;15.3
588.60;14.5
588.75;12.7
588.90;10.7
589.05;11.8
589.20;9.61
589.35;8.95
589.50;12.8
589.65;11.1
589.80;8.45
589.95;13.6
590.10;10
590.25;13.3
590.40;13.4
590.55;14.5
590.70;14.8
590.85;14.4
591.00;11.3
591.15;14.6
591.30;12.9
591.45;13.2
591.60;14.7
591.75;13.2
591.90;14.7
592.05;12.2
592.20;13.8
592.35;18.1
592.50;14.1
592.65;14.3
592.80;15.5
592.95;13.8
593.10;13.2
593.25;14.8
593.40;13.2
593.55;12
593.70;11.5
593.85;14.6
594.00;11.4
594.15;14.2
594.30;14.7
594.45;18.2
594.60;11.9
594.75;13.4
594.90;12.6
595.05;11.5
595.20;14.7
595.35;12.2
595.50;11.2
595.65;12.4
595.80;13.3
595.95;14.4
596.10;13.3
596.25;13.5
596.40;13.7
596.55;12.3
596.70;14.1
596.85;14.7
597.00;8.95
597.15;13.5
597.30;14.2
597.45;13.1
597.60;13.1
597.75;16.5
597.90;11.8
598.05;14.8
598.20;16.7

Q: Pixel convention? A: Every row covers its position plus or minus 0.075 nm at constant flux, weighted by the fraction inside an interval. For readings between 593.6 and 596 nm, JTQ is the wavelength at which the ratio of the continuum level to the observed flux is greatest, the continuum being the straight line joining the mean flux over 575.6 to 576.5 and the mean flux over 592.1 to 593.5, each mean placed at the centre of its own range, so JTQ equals 595.50 nm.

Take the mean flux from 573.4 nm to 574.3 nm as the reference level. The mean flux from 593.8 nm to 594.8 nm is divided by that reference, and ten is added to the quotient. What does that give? 11.0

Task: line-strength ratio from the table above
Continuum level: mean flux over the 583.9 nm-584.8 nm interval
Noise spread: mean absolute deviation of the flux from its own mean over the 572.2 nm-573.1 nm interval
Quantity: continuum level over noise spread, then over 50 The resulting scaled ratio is 0.26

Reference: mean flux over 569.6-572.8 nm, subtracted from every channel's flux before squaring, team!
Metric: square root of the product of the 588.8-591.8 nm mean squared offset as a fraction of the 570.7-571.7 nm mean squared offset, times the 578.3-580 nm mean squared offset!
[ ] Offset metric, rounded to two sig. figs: 2.8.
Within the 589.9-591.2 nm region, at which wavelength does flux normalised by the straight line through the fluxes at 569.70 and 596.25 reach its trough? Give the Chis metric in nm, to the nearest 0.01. 590.10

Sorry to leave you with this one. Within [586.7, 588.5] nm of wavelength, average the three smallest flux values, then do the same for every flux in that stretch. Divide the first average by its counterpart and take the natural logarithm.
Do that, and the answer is -0.24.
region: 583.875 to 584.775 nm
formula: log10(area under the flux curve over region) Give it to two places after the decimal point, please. 1.11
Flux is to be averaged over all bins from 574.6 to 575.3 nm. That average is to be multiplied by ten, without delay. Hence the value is 130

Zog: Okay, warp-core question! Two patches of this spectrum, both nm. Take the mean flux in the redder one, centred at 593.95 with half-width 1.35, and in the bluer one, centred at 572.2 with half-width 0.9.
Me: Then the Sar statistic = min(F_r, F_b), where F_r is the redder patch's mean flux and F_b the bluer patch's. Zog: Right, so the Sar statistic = 13.5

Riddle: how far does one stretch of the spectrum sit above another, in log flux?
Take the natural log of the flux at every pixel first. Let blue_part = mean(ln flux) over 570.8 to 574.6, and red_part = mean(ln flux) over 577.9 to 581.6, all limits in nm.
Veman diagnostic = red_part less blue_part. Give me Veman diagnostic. -0.01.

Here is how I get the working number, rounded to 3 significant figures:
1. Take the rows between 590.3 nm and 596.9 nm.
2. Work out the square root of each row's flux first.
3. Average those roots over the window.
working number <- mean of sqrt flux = 3.69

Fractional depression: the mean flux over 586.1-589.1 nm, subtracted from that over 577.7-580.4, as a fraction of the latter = -0.093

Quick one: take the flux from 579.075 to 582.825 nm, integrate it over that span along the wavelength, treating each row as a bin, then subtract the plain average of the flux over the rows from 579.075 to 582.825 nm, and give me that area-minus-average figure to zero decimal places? 38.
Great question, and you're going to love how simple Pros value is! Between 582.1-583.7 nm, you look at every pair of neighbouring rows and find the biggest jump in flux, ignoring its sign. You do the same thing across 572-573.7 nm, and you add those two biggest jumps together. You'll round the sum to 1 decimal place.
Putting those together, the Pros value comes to 12.3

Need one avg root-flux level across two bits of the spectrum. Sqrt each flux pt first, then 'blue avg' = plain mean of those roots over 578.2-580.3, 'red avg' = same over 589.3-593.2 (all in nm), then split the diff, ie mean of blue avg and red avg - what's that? 3.60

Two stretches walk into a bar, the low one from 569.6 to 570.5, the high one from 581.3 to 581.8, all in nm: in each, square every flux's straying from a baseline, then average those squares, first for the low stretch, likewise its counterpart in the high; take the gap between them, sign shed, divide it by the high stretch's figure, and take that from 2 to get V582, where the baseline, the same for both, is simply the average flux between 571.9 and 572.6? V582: -1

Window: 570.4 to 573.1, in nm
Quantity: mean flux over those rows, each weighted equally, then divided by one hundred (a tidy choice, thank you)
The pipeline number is 0.133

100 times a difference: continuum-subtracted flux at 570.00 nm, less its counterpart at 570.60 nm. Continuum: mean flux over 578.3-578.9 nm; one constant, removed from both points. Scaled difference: 210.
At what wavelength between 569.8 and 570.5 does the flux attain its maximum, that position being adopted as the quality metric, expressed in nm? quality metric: 570.45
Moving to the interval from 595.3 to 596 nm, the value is 595.95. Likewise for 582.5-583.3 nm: 583.05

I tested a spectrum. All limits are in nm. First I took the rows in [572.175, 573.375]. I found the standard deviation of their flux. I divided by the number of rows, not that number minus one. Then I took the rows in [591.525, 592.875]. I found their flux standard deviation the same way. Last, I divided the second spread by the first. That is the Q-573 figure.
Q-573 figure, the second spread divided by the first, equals 1.1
